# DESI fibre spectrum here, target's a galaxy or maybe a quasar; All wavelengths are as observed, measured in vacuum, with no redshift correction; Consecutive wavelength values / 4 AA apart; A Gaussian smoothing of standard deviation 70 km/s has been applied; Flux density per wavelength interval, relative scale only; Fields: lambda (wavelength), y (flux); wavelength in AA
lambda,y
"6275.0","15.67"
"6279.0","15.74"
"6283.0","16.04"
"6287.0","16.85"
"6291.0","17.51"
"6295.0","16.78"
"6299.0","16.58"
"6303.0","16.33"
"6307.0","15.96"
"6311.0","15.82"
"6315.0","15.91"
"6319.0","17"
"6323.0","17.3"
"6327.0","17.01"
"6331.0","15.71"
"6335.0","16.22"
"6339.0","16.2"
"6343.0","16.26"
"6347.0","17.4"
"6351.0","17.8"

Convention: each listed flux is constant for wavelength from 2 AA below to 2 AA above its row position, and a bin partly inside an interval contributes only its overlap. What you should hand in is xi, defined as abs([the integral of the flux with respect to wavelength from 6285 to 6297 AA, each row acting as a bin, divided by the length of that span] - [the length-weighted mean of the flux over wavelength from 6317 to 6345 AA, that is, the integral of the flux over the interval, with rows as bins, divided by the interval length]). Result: 0.5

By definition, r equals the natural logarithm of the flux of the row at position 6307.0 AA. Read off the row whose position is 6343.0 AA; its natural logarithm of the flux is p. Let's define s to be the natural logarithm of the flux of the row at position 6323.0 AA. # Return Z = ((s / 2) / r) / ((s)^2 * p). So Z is 0.0227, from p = 2.79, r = 2.770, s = 2.85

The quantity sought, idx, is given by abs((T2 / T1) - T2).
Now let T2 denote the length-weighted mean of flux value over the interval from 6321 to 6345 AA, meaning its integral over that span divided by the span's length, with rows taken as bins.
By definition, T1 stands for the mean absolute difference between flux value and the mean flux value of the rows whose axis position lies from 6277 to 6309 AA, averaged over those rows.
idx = 20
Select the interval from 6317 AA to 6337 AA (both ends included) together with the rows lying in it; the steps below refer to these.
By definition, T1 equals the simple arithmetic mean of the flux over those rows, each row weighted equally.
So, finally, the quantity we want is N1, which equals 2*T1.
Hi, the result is 33.3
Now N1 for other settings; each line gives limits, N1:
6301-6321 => 32.4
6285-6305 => 33.6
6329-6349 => 32.7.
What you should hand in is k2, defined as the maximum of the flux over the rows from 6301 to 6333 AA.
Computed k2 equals 17.3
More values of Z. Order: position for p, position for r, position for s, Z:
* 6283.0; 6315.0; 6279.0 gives 0.0236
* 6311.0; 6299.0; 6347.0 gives 0.0226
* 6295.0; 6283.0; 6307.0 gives 0.0231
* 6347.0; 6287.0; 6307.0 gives 0.0224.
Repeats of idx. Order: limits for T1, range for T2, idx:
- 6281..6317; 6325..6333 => 20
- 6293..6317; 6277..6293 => 33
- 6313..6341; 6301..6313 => 14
